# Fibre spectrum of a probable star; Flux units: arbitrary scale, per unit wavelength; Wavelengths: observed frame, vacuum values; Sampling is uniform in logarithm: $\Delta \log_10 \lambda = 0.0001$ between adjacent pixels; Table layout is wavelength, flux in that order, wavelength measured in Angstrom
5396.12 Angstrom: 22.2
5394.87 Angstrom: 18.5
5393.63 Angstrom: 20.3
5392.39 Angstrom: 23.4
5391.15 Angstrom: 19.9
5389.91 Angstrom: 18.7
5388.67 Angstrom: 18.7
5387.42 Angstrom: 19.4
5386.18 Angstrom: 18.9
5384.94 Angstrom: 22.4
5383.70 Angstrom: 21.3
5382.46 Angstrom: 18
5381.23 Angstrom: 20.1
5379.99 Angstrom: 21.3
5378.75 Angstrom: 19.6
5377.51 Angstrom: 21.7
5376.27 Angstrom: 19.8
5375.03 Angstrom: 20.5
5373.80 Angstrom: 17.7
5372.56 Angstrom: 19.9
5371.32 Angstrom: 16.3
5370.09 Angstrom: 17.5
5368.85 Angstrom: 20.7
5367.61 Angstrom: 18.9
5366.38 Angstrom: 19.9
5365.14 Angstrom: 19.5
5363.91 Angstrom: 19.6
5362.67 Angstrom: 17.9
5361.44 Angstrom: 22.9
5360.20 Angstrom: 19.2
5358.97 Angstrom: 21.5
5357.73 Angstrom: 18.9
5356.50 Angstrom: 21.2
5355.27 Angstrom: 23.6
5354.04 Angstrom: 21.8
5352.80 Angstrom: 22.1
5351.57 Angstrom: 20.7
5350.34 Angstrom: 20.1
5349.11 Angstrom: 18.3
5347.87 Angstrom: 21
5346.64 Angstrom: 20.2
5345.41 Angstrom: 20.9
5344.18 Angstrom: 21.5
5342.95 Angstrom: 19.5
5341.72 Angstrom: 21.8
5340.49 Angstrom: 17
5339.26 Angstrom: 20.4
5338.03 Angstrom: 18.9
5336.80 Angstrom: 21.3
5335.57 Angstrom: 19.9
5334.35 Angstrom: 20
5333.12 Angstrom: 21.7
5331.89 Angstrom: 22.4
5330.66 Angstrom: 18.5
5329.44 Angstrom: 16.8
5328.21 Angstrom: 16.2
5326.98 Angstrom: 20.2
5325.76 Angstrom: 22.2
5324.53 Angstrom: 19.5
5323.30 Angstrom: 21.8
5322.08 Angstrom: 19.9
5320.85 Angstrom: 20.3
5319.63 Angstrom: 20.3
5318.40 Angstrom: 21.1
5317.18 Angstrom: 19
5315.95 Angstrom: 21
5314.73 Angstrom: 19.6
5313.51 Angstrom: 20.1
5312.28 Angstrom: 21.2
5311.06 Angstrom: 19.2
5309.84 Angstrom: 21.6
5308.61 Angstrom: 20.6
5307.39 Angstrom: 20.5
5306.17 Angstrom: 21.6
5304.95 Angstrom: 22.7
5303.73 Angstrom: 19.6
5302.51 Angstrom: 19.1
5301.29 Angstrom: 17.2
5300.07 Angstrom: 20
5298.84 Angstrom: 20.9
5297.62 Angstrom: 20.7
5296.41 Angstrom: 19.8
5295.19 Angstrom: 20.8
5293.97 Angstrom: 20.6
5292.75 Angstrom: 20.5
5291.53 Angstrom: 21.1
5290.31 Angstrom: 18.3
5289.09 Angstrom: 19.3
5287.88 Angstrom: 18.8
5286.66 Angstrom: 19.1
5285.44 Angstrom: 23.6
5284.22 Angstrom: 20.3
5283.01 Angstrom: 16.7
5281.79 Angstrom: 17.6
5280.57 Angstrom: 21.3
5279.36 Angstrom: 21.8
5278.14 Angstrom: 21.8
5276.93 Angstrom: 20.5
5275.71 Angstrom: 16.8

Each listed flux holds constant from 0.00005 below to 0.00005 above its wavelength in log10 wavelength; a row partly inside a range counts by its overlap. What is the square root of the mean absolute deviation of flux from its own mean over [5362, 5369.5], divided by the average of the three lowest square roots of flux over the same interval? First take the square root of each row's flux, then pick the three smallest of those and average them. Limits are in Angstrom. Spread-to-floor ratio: 0.190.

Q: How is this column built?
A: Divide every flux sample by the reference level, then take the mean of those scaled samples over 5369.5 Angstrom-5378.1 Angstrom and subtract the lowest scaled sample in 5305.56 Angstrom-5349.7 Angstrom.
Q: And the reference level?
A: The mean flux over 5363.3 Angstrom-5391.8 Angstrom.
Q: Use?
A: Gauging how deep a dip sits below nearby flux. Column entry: 0.146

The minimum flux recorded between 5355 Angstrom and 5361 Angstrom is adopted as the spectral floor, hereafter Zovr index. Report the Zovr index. 18.9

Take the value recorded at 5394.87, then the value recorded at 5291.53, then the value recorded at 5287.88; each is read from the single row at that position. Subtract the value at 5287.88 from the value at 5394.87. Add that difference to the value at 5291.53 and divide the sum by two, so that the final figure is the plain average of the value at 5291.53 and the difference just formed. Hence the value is 10.4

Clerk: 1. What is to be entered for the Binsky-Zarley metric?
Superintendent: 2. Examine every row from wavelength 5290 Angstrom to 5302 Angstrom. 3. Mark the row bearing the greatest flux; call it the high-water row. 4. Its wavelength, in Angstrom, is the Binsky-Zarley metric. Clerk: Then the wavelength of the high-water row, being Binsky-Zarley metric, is 5291.53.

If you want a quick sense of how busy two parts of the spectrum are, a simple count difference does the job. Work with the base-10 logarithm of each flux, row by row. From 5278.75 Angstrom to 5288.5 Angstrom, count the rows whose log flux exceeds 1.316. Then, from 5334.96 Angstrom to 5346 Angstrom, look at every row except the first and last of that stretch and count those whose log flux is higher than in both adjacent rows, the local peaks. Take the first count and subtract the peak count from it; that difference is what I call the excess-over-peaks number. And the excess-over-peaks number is -1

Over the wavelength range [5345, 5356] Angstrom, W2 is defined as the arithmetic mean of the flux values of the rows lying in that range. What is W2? 20.97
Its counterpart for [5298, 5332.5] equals 20.11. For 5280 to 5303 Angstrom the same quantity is 19.77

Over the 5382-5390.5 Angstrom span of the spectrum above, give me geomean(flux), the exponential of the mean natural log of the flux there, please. 19.6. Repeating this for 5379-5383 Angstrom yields 19.8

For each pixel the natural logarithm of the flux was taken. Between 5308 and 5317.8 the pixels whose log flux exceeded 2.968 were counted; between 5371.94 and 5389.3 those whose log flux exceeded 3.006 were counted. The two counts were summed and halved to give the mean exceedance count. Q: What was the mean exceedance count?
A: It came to 5.5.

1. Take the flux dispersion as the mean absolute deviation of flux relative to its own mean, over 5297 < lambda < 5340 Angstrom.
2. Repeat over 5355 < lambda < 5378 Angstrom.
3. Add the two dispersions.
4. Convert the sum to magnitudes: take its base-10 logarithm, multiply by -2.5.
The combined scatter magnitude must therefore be -0.991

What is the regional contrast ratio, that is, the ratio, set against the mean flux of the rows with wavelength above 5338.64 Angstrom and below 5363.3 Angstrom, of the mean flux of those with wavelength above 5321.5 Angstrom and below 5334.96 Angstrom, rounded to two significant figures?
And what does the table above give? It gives 0.97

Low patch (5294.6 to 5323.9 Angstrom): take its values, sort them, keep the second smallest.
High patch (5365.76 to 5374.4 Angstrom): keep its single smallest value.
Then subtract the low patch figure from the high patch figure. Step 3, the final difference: -2.7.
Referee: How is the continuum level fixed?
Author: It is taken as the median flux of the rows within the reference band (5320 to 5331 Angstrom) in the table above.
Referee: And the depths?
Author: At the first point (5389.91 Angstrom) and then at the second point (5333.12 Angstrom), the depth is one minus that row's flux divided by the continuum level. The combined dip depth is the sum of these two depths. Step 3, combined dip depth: -0.03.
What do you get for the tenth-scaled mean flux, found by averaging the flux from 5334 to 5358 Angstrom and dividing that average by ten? 2.05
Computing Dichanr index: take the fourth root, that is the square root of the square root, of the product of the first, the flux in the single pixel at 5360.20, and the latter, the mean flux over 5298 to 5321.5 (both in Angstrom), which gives 4.443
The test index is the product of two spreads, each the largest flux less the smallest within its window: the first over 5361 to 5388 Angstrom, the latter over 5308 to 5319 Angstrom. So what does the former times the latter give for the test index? 17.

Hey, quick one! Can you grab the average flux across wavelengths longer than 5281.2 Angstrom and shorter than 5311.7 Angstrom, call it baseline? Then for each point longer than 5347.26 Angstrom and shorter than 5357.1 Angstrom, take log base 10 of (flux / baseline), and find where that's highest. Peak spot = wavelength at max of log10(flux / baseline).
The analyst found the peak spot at 5355.27 Angstrom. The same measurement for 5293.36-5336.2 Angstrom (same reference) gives 5304.95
